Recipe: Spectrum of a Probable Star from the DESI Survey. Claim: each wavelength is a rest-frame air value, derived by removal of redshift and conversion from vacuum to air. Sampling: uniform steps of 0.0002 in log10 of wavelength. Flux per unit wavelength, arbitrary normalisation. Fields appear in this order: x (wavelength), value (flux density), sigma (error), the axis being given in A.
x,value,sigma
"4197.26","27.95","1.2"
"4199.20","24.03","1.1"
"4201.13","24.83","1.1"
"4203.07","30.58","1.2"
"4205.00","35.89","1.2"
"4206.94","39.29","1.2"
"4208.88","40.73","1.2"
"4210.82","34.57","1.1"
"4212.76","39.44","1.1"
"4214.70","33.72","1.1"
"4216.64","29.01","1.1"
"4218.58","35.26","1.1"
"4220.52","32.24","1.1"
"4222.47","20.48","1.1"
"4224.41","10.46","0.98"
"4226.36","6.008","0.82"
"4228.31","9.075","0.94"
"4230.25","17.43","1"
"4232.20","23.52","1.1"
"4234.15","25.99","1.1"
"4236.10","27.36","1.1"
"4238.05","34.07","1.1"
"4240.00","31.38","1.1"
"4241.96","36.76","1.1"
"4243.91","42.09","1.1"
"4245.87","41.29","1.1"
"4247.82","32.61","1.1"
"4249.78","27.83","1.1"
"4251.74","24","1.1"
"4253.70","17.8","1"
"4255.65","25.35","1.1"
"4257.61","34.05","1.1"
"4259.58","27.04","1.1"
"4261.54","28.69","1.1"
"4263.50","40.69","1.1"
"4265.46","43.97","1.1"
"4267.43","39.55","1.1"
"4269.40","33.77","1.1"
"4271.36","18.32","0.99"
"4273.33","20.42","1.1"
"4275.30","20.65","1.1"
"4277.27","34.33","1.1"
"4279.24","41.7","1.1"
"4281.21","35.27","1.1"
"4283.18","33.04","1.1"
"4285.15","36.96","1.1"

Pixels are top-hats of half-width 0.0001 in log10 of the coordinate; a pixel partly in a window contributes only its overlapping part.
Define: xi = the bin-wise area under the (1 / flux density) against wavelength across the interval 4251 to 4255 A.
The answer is 0.19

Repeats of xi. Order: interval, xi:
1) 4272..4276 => 0.20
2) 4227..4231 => 0.37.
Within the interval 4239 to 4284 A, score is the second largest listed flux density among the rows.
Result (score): 42.09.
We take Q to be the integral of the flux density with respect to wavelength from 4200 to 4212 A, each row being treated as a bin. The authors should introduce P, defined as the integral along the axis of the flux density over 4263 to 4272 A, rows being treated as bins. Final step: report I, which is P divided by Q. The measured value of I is 0.78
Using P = 321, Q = 411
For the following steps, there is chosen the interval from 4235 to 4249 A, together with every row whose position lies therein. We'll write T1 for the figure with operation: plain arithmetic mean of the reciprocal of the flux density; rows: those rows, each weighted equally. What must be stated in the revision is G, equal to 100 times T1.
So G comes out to 2.9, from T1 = 0.029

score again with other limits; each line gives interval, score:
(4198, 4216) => 39.44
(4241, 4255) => 41.29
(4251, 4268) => 40.69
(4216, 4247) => 41.29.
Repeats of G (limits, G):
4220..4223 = 4.0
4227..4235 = 6.2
